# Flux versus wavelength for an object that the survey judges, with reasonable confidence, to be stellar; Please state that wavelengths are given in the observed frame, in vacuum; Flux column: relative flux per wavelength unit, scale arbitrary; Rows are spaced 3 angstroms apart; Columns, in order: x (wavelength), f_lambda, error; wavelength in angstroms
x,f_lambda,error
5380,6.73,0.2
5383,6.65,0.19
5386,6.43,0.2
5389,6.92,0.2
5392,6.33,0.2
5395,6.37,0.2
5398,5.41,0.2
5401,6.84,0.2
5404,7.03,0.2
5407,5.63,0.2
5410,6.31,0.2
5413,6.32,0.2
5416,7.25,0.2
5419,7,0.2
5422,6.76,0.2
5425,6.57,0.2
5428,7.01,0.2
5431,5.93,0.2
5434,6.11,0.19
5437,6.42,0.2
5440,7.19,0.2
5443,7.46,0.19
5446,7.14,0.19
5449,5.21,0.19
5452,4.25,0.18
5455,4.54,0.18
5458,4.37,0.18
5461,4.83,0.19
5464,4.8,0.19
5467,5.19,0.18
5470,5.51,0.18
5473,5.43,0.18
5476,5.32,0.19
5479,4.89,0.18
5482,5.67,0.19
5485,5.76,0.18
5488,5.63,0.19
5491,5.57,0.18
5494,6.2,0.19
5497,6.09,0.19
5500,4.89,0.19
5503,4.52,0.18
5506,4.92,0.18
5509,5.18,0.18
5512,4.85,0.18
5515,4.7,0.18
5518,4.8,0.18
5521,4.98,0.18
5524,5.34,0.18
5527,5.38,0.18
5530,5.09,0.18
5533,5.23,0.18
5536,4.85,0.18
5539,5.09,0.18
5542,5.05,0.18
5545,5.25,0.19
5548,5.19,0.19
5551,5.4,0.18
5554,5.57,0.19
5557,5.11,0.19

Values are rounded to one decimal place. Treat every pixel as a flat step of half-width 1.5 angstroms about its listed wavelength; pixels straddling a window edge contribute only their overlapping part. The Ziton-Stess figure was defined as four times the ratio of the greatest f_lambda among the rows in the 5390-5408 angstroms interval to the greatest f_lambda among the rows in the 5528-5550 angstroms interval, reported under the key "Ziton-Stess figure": 5.4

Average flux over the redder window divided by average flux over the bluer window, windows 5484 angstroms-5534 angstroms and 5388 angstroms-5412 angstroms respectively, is 0.83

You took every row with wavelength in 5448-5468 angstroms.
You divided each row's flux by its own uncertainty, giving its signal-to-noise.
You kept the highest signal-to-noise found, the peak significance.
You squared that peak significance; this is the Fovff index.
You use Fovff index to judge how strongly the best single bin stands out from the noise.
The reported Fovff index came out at 831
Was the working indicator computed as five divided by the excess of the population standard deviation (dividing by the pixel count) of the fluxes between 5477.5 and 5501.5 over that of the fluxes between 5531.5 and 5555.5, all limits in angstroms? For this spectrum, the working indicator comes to 20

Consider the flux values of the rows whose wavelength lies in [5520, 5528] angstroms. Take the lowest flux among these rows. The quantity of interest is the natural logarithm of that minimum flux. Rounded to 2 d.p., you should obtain 1.61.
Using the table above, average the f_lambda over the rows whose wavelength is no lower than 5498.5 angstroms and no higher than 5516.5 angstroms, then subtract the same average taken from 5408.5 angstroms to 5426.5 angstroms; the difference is -1.9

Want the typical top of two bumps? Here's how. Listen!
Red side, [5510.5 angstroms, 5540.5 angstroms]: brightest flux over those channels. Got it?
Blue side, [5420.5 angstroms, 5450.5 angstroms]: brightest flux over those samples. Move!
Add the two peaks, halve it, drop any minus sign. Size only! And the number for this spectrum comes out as 6.4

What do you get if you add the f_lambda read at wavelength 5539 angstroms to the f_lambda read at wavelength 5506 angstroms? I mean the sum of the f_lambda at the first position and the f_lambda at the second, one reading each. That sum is 10.0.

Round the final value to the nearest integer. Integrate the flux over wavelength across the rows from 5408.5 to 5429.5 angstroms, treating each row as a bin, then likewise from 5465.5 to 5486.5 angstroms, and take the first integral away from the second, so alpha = -28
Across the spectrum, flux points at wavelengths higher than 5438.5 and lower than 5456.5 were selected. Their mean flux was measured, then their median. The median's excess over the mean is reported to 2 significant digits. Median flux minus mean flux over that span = 0.21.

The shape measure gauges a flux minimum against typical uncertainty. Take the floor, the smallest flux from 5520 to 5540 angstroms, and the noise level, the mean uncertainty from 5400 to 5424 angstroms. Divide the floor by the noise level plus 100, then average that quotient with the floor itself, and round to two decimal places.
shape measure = 2.45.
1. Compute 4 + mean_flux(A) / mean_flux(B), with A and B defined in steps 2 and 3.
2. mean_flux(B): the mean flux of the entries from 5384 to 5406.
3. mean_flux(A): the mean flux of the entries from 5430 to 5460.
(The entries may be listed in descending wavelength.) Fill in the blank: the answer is 4.905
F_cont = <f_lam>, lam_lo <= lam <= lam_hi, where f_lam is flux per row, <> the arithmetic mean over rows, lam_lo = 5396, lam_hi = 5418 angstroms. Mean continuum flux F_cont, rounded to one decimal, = 6.4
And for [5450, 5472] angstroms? 4.8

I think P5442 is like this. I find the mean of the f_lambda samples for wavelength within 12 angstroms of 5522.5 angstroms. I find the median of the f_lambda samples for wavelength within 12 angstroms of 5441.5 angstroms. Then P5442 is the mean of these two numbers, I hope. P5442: 5.7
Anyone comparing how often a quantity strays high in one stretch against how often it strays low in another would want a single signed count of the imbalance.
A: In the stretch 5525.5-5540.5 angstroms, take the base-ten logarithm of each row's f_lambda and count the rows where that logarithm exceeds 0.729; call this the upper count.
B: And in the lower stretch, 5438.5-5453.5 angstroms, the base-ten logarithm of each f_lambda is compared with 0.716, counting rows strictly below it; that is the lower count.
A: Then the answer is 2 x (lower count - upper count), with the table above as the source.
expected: 0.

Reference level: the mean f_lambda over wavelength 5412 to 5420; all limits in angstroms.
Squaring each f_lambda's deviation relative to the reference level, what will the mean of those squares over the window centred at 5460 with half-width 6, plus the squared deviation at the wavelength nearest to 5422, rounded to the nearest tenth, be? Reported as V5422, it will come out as 5.0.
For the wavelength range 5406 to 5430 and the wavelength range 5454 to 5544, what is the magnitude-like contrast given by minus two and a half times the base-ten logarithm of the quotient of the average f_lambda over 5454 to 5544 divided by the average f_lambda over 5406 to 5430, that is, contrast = 0.27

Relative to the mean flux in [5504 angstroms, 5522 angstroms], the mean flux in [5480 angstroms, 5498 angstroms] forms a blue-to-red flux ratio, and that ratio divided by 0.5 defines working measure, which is 2.37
